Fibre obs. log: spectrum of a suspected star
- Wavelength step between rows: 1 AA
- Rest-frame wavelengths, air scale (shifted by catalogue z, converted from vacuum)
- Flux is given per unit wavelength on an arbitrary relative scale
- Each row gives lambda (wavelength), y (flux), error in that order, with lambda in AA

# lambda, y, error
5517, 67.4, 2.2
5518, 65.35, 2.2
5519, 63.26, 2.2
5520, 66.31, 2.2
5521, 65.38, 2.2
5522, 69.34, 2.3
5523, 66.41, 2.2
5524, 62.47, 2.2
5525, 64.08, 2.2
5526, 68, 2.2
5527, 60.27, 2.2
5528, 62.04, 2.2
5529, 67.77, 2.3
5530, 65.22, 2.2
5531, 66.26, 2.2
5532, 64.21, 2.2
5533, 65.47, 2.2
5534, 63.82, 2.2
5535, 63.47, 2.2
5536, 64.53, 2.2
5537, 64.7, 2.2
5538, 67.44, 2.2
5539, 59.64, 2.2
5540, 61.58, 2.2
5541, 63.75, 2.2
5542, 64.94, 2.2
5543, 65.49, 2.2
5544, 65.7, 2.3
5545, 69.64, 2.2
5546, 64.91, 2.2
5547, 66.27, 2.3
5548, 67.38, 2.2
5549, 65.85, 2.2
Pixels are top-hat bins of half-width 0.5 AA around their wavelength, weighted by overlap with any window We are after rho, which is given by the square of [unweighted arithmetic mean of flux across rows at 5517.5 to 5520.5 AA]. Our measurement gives 4222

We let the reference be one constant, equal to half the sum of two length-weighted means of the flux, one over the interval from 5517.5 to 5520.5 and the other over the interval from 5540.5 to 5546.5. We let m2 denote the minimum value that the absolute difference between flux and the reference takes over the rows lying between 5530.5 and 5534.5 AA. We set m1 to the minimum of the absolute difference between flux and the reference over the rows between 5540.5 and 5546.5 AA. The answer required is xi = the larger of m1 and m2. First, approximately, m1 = 0.1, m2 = 0.114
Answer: 0.13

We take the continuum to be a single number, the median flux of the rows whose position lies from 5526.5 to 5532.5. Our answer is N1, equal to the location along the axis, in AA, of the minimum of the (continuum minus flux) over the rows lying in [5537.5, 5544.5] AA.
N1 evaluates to 5538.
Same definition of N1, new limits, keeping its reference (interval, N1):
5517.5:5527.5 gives 5522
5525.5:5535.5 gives 5526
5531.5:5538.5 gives 5538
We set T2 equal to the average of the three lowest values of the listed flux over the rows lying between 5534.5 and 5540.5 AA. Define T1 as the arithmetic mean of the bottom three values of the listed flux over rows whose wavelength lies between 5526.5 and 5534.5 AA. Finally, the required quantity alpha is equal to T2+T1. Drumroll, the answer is 124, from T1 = 62.0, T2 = 61.6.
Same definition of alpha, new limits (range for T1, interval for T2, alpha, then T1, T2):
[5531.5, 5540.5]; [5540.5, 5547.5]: 126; 61.6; 64.5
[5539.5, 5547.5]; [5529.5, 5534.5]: 128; 63.4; 64.4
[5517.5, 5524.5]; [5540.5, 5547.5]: 128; 63.7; 64.5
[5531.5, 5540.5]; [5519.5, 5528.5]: 123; 61.6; 61.6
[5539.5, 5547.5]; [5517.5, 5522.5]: 128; 63.4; 64.7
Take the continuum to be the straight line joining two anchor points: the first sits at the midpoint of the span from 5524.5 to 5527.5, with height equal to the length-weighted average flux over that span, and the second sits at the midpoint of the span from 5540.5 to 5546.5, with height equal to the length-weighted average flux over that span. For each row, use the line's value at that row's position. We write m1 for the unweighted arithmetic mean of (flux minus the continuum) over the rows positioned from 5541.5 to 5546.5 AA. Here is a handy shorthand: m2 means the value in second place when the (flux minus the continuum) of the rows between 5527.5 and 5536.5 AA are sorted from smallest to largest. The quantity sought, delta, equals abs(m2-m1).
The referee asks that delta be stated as 1.83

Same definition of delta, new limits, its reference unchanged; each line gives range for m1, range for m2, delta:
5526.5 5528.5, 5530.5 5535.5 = 2.06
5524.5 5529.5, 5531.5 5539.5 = 1.70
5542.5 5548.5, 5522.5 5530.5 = 2.90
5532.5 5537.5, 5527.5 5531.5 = 1.29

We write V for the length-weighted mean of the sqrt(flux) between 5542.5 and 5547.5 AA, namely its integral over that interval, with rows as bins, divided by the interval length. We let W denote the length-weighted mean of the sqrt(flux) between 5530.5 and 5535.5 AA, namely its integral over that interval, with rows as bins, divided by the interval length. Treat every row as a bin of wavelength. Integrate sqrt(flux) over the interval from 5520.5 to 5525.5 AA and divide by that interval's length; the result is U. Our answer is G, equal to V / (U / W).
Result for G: 8.09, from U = 8.09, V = 8.15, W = 8.04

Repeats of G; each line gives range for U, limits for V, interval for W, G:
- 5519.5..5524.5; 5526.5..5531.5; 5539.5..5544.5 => 7.91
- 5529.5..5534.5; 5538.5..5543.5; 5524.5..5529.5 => 7.90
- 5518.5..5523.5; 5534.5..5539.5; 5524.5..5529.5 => 7.89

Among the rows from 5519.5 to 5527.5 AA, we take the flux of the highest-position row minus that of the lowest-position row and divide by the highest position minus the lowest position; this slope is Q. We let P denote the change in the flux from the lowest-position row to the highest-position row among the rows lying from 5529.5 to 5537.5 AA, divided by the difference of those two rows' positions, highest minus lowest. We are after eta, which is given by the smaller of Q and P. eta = -0.9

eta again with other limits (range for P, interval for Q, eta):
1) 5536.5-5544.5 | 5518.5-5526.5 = 0.1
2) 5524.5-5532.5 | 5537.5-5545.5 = 0.0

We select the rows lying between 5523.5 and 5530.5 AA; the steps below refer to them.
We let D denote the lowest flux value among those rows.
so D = 60.27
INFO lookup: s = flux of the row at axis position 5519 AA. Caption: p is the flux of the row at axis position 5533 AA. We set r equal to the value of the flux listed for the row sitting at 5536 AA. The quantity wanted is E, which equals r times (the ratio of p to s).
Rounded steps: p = 65.47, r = 64.53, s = 63.26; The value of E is 66.8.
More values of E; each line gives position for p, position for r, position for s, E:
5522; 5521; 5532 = 70.6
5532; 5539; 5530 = 58.7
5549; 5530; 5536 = 66.6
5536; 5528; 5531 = 60.4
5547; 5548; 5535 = 70.4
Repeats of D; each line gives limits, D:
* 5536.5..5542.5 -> 59.64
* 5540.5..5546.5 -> 63.75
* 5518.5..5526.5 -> 62.47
